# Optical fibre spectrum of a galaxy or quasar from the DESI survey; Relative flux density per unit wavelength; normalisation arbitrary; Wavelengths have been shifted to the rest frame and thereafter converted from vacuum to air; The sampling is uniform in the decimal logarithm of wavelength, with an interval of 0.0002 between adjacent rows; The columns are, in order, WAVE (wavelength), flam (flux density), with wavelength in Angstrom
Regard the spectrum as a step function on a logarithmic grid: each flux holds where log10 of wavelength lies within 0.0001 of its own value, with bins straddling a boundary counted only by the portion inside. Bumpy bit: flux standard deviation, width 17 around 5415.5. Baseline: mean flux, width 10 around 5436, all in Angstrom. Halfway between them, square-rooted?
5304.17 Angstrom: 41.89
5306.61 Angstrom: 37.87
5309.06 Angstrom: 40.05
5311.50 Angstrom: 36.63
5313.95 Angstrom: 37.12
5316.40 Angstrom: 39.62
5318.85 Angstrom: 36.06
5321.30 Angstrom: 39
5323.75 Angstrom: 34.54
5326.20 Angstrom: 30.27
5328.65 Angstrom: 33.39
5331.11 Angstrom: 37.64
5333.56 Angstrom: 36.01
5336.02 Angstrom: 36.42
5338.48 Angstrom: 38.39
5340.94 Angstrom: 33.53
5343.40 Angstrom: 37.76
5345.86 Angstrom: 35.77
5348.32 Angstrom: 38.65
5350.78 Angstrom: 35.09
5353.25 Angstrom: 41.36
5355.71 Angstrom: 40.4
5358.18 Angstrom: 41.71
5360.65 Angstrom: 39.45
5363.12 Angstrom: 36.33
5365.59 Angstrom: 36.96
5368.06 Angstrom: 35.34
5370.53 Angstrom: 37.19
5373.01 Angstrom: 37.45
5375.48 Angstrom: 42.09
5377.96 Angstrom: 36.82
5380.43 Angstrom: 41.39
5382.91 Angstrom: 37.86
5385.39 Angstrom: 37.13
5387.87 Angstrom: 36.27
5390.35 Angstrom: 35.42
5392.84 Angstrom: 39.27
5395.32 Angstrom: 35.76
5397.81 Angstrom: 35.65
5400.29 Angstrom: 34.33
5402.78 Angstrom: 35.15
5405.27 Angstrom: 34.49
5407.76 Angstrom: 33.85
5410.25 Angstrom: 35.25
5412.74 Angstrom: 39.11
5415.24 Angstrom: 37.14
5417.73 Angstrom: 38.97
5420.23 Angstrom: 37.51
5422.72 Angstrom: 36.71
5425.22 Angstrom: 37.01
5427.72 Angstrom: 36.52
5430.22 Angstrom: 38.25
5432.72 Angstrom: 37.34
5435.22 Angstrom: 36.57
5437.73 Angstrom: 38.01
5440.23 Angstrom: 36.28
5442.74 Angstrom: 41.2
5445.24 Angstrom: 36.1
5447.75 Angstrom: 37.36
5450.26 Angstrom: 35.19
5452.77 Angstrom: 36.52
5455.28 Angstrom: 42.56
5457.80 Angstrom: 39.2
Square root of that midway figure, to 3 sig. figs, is 4.41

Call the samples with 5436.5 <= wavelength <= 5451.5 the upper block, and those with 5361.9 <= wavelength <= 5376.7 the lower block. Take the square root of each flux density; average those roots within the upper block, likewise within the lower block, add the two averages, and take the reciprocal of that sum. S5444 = 0.0817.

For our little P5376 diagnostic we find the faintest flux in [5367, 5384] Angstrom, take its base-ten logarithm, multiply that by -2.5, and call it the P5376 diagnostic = -3.87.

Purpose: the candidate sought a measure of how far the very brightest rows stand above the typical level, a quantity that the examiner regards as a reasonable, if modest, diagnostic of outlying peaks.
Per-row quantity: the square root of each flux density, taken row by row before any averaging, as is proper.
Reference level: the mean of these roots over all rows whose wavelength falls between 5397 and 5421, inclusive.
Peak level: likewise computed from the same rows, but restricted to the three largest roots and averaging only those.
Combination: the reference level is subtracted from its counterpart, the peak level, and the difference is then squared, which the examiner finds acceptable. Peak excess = 0.039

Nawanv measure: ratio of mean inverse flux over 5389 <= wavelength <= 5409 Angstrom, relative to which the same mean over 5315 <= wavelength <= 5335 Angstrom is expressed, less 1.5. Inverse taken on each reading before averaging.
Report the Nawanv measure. -0.504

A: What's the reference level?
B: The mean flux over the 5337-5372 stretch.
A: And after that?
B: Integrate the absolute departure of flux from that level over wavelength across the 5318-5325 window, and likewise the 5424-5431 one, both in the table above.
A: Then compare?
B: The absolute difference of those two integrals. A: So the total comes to 9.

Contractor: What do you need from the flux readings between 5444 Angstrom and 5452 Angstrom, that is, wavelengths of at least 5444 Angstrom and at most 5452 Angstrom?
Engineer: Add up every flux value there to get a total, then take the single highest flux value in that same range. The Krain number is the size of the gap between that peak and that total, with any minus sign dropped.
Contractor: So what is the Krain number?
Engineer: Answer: 71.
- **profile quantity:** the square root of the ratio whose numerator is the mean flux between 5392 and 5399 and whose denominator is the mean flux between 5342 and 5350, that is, 0.99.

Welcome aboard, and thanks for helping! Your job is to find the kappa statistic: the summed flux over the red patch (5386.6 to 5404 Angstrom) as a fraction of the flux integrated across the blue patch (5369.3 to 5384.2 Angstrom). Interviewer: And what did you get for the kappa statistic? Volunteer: 0.44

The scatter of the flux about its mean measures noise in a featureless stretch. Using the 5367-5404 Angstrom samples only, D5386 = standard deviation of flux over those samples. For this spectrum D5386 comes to 2.2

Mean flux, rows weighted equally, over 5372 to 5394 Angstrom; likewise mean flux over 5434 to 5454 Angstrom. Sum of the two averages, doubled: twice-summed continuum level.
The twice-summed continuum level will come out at 151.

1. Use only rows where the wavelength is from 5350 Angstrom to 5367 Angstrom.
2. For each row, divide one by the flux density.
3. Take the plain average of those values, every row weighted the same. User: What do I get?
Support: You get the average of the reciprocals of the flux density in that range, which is 0.0259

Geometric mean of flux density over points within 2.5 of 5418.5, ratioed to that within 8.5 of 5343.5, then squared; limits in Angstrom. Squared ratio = 1.10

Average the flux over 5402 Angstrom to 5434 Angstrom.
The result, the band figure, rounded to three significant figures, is 36.7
